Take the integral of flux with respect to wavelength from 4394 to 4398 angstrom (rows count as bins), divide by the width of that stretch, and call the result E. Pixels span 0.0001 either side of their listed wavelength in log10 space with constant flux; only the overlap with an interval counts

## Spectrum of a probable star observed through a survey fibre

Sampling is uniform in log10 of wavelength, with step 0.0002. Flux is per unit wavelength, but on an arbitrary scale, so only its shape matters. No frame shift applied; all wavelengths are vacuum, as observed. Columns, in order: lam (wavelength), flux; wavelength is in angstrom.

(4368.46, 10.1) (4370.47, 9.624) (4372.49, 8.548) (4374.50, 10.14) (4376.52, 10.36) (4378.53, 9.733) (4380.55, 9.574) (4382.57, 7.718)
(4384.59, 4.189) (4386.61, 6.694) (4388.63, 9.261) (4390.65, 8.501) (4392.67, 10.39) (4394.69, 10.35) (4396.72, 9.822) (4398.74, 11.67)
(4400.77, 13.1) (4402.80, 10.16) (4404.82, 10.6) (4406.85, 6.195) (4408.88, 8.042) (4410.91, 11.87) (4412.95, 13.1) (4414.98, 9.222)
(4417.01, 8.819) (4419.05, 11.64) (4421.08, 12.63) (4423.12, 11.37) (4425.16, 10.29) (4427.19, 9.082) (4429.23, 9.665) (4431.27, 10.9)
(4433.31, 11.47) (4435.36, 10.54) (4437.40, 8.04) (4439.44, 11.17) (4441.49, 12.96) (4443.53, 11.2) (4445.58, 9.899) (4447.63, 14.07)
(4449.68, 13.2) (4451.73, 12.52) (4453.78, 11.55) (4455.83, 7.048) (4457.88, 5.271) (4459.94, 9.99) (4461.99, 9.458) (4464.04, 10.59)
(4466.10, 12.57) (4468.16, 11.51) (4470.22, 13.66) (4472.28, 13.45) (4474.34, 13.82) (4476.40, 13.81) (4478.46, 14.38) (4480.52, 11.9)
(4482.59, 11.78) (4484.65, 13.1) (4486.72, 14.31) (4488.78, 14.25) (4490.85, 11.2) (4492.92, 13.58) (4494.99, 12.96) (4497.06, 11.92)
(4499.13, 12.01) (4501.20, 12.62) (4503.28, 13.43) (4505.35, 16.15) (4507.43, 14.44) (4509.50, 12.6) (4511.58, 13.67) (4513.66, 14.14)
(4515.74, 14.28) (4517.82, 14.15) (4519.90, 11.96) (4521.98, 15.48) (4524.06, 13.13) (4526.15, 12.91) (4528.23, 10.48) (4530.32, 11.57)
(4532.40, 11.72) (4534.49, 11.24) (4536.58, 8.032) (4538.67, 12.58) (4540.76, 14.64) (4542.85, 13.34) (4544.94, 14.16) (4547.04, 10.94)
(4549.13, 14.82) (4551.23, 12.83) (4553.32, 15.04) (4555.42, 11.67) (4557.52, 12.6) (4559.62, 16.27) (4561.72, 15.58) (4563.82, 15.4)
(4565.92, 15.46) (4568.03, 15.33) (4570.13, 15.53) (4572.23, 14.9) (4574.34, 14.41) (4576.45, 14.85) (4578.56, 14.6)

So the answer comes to 10.2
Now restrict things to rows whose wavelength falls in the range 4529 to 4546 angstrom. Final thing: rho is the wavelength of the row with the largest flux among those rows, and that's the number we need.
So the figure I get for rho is 4540.76 angstrom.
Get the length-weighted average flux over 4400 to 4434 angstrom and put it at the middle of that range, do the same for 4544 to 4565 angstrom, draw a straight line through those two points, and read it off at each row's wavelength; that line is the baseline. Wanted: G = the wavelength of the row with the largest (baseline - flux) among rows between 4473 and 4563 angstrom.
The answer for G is 4536.58 angstrom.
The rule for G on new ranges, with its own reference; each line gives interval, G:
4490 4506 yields 4490.85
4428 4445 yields 4437.40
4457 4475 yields 4457.88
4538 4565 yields 4547.04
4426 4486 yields 4457.88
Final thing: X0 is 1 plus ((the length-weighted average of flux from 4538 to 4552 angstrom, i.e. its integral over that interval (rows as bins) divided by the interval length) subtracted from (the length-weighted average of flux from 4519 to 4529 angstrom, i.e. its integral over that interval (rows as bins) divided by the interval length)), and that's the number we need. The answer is 0.5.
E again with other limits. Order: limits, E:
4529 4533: 11.6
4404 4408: 8.3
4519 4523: 13.8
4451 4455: 11.8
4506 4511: 13.7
